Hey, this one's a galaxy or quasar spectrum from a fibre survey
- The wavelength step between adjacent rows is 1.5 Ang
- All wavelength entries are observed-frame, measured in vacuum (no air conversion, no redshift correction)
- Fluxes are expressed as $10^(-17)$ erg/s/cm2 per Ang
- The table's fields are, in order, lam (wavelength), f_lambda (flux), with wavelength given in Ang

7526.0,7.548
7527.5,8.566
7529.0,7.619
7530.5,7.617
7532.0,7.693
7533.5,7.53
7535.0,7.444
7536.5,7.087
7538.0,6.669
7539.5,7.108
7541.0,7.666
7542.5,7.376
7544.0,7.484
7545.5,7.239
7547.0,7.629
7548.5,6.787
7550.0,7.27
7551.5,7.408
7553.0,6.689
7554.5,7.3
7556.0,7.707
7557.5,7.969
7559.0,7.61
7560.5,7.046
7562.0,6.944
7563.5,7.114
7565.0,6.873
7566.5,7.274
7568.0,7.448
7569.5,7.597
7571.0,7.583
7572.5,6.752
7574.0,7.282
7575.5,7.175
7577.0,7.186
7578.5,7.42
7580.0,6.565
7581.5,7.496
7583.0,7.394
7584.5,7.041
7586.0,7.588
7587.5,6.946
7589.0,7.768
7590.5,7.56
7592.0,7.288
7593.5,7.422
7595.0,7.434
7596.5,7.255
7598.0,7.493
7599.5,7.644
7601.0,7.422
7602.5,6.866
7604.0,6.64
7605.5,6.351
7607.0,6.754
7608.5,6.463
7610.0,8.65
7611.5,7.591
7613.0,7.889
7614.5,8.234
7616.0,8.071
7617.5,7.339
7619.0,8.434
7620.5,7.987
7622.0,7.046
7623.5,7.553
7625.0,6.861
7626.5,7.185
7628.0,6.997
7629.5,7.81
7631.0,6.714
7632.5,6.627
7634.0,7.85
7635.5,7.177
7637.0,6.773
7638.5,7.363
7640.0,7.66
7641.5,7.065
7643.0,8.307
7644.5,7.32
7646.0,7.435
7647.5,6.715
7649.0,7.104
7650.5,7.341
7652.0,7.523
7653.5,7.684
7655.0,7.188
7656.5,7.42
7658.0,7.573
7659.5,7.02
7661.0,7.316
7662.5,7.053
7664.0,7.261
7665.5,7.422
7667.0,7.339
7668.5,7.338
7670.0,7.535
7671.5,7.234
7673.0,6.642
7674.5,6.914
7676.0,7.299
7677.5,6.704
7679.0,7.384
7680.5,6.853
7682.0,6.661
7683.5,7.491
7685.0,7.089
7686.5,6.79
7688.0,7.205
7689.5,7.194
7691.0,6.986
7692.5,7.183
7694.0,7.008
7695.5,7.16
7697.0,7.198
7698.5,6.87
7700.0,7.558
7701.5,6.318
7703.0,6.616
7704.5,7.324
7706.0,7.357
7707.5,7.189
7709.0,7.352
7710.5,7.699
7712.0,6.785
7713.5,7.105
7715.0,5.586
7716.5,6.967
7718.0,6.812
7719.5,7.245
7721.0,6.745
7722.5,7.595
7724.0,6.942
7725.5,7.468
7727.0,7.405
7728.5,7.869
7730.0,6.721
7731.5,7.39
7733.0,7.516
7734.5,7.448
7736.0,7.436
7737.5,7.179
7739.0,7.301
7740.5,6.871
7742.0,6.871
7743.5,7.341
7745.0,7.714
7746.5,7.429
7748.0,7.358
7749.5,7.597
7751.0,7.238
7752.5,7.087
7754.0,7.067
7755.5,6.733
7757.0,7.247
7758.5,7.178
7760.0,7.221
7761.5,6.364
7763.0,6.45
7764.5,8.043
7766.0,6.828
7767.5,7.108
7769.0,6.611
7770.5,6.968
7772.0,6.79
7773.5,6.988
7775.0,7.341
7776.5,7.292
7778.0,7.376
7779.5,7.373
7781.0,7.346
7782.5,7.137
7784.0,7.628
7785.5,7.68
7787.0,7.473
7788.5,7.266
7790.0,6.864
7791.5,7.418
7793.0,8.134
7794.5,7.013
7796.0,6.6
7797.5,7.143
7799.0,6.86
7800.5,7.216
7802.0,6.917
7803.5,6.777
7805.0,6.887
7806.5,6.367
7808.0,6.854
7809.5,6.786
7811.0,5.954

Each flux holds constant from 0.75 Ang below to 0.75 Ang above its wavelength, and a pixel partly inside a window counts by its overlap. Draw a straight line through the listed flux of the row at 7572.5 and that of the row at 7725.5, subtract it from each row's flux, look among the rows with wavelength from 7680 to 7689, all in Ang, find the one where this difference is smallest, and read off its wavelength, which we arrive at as 7682.0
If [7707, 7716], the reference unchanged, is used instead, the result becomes 7715.0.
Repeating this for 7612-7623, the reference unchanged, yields 7622.0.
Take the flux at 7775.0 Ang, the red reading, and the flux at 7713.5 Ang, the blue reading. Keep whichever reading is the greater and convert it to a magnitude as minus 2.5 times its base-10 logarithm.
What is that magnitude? -2.16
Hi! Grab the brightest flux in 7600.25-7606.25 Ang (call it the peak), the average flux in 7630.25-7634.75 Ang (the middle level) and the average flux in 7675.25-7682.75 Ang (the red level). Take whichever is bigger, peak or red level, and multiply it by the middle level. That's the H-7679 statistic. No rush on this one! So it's 52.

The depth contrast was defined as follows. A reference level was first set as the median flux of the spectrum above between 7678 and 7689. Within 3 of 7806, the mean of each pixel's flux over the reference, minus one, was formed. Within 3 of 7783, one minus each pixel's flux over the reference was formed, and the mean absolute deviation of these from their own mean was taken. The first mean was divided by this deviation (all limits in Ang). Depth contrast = -1.78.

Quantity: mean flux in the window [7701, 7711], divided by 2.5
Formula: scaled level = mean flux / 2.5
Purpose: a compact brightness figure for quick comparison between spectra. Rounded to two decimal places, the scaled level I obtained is 2.85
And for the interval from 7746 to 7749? 2.96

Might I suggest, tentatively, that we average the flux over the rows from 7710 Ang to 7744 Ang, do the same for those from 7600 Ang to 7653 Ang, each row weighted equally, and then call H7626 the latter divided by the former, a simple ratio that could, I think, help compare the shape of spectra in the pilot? 1.03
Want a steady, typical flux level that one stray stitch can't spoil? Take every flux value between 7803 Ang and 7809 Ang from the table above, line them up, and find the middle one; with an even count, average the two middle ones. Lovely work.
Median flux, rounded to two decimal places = 6.82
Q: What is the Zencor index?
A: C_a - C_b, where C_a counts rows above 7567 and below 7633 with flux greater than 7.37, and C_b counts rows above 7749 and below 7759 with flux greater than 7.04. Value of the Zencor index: 17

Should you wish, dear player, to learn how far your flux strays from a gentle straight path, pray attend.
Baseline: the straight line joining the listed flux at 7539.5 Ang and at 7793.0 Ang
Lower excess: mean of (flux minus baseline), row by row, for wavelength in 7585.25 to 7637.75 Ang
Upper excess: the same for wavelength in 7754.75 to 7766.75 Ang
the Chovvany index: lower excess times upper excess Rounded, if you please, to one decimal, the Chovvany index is 0.0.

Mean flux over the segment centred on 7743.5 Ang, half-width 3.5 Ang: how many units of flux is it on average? 7.25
